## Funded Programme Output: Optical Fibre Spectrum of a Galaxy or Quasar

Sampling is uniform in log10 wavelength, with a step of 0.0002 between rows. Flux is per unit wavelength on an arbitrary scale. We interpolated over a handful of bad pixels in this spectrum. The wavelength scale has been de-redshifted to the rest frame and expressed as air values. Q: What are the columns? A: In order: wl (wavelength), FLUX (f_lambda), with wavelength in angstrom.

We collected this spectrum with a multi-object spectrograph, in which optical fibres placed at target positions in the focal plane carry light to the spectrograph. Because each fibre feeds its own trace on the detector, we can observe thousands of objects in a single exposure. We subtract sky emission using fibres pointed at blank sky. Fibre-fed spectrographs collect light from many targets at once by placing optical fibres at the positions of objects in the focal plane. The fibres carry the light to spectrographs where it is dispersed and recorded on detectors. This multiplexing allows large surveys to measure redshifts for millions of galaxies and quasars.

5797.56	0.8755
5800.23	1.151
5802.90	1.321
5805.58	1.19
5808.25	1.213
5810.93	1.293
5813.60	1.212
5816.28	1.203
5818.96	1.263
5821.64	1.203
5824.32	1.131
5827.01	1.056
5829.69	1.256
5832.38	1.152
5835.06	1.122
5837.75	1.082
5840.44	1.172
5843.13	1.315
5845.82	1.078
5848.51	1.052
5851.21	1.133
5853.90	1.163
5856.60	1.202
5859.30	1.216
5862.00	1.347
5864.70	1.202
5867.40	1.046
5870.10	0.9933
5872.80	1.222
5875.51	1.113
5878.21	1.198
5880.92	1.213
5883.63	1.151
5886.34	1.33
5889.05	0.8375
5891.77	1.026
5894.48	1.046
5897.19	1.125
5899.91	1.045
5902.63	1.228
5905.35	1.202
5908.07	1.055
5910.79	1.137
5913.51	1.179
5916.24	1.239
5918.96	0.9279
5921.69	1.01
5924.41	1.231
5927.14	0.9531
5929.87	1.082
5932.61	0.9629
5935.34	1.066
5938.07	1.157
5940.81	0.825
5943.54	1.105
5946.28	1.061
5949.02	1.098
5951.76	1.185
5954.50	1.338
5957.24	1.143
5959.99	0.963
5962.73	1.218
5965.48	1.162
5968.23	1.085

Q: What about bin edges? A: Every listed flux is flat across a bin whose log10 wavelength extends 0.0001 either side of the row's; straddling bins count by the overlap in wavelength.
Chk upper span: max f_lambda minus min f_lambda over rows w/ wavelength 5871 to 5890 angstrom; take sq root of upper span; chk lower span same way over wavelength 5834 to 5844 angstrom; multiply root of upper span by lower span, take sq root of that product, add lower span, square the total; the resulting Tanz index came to 0.4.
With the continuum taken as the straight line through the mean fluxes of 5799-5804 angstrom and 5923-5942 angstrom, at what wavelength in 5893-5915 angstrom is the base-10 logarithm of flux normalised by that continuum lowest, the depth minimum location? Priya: 5894.48 angstrom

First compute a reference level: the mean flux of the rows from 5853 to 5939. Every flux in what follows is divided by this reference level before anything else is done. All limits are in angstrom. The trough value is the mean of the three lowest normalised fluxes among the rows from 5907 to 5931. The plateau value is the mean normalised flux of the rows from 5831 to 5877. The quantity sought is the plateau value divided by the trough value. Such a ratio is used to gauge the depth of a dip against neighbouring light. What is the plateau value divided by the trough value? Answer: 1.197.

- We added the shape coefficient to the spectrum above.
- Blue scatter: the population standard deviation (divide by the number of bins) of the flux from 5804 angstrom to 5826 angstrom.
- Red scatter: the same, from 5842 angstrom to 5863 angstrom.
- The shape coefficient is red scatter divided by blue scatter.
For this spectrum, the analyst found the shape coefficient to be 2.2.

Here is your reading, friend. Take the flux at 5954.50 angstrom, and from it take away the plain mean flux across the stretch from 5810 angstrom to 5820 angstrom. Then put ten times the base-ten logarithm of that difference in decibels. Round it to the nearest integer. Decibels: -10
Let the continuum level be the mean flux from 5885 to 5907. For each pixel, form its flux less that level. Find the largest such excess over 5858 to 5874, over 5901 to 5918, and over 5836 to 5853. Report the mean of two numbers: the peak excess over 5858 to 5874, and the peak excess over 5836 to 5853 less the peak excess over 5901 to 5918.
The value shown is 0.16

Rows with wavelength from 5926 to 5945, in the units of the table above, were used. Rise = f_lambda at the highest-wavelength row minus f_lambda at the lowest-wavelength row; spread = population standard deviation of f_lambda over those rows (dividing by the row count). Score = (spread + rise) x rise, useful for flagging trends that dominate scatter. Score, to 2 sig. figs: 0.039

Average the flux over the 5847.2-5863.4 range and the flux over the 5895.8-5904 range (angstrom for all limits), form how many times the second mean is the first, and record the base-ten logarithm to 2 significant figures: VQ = -0.020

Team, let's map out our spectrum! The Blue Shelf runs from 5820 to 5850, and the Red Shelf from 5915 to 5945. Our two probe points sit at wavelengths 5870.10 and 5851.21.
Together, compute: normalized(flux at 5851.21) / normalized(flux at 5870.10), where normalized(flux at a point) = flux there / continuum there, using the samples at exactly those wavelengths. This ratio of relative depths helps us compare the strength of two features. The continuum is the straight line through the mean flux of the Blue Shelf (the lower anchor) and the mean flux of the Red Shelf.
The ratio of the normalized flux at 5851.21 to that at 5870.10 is 1.12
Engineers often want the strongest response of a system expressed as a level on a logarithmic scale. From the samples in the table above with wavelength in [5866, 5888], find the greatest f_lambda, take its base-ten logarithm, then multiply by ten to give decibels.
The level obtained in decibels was 1.2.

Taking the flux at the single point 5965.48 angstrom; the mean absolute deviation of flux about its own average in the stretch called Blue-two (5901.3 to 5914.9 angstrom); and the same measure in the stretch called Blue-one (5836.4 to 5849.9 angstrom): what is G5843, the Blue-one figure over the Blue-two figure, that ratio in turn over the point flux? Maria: 1.4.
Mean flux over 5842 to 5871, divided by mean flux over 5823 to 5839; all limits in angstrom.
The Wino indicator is 1.02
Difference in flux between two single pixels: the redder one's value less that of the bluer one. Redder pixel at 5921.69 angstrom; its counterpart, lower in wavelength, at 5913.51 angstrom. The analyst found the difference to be -0.2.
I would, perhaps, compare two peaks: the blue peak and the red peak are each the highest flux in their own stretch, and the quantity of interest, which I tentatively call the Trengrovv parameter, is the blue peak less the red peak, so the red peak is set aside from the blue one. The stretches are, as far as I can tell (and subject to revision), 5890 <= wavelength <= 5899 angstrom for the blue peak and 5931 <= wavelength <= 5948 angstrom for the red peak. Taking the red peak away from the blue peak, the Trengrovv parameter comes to -0.032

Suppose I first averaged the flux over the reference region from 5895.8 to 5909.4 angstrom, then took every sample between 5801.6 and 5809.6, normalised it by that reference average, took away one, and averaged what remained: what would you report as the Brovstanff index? 0.10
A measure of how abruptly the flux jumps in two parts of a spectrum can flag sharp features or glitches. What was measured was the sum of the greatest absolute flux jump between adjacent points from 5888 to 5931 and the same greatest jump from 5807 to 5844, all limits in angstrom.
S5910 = 0.51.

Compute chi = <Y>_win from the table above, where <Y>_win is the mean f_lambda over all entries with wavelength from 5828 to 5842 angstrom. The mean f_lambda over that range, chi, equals 1.16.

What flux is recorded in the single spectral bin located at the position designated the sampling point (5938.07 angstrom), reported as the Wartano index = 1.157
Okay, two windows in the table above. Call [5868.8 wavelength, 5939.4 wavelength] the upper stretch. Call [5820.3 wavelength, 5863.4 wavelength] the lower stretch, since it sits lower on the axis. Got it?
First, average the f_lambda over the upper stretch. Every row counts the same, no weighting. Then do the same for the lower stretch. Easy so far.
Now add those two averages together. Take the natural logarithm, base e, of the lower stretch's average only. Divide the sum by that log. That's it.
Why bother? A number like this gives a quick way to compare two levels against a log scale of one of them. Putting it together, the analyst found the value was 14.7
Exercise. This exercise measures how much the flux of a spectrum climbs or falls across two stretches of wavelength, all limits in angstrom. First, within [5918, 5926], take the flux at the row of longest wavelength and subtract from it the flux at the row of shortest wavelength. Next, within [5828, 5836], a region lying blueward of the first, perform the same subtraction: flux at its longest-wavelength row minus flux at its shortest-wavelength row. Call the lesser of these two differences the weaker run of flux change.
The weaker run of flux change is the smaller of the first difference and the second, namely -0.134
